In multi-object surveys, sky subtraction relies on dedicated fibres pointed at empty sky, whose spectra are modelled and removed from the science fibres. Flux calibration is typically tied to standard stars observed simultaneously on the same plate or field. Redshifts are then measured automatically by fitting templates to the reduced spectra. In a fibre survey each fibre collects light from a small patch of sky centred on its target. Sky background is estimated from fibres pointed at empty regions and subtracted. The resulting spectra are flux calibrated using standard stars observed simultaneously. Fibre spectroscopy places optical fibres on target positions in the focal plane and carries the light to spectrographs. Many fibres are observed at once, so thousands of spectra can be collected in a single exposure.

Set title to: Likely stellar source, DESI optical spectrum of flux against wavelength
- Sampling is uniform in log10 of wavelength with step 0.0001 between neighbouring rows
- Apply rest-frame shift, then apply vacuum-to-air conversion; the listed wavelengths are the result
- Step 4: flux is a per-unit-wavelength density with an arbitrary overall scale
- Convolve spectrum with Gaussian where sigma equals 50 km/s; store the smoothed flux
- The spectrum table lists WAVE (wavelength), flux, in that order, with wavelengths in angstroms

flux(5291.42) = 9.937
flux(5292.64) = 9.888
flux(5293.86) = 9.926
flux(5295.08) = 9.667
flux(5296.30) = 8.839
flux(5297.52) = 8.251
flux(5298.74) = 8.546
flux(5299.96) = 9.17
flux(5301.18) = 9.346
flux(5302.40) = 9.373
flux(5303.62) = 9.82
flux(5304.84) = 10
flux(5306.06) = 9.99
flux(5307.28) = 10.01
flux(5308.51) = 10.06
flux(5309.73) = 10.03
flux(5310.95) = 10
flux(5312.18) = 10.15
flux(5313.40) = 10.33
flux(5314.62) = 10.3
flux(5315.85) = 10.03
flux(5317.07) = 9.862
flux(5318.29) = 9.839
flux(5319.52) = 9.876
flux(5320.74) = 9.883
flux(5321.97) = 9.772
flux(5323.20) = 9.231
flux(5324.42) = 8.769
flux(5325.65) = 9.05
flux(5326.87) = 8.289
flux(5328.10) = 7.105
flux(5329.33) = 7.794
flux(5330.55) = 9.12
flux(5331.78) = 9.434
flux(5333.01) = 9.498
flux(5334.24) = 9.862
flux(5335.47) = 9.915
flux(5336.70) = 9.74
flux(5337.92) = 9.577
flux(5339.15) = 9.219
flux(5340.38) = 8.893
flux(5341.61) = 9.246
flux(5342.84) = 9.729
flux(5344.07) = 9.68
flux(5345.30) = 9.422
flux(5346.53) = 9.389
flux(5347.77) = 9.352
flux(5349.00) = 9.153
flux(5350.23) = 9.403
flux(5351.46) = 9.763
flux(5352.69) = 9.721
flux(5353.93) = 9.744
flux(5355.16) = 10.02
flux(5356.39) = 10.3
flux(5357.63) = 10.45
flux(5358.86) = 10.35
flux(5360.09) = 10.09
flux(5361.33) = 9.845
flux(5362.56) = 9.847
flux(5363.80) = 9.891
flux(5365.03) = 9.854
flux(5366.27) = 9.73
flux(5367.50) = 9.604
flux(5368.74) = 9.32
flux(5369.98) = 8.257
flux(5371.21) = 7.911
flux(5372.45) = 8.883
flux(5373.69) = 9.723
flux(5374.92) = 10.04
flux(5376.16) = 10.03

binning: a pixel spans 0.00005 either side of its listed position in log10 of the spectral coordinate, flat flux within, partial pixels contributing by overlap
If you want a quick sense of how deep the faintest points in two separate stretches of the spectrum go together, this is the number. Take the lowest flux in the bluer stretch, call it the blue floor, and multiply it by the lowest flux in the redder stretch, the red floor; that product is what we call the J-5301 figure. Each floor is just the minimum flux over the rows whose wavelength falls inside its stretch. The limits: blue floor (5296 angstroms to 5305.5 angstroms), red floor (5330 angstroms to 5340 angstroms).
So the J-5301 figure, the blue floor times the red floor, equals 75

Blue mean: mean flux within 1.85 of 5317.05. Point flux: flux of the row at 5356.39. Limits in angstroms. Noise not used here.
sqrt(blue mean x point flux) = 10.1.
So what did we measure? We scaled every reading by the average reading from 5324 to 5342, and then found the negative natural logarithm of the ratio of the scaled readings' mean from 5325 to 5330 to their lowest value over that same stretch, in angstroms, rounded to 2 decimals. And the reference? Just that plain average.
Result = -0.13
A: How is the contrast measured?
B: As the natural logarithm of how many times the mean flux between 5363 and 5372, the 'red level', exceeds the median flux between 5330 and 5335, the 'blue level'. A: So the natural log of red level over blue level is -0.03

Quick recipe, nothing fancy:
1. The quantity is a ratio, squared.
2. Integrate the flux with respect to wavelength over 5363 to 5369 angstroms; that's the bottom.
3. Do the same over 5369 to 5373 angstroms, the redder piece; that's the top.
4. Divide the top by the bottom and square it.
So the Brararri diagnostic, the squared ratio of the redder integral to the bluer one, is 0.3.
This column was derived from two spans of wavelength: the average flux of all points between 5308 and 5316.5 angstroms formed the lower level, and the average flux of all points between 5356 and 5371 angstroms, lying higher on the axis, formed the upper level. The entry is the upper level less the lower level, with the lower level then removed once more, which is -10.5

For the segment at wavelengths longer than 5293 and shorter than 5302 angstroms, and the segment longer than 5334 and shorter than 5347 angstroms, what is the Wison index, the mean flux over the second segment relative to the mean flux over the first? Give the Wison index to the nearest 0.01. 1.04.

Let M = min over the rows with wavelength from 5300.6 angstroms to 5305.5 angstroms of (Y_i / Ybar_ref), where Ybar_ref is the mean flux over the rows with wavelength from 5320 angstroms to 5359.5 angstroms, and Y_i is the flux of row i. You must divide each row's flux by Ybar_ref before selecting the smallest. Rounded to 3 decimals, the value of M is 0.994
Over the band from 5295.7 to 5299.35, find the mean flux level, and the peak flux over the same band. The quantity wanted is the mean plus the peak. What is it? 17.4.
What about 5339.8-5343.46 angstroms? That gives 19.0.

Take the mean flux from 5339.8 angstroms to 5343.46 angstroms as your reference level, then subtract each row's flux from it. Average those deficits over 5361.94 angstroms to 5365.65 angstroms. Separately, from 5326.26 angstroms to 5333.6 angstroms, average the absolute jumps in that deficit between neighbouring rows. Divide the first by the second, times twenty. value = -16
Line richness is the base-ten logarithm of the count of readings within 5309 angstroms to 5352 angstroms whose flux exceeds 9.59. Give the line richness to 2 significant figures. 1.2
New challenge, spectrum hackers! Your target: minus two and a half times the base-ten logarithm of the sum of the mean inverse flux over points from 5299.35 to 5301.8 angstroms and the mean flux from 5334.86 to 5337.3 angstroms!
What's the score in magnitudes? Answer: -2.49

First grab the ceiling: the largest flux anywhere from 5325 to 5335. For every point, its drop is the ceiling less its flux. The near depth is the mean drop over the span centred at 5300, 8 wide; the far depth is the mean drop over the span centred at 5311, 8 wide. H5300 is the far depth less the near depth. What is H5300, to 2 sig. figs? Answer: -1.1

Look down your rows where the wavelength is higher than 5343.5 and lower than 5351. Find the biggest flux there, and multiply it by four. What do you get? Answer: 38.7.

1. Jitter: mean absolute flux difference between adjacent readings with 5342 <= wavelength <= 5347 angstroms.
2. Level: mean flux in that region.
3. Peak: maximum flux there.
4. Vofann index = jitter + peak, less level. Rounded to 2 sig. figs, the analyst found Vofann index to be 0.29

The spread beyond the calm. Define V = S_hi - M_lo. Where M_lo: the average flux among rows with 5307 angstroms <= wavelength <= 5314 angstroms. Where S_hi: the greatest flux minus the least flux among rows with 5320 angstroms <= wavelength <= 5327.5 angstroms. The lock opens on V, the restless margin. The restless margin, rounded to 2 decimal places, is -8.50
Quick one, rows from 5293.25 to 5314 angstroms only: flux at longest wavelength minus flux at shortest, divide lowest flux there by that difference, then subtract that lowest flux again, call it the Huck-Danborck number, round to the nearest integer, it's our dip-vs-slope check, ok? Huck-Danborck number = 12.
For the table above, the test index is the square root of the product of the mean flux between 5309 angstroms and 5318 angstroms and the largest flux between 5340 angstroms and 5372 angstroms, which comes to 10.3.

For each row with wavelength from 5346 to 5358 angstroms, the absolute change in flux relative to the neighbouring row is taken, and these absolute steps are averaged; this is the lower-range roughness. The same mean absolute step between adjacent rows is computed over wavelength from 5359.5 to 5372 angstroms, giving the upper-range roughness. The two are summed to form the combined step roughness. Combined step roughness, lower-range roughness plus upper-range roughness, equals 0.43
